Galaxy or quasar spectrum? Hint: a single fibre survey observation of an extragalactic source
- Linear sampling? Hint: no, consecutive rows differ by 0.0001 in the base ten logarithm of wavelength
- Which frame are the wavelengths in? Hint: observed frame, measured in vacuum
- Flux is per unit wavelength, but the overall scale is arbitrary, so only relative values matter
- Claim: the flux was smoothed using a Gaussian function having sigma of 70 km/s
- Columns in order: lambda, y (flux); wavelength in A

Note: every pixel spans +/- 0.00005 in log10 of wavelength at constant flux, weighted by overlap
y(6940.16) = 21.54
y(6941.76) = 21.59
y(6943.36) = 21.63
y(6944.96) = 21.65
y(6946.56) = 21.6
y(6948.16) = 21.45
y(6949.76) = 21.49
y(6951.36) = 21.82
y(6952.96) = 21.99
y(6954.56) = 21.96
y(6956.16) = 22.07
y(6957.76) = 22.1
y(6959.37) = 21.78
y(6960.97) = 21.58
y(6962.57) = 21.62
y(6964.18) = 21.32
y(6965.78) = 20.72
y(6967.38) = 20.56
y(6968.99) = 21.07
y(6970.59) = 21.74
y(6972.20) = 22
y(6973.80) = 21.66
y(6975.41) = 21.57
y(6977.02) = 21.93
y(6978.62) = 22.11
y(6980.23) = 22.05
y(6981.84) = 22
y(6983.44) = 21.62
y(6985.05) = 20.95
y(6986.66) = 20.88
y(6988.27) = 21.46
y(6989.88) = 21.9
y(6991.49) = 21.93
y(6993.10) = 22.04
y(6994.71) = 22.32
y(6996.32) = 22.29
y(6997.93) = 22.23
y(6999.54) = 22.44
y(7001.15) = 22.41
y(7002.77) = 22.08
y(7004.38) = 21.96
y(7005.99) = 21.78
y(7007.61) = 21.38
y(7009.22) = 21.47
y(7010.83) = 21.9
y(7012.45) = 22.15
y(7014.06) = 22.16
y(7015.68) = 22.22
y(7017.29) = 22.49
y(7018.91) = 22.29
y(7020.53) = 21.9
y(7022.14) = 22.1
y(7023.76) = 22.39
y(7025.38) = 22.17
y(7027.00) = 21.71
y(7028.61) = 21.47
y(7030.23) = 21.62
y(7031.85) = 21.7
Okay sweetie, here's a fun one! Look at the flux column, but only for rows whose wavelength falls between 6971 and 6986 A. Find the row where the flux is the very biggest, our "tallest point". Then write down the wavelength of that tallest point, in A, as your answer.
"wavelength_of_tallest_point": 6978.62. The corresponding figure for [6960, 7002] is 6999.54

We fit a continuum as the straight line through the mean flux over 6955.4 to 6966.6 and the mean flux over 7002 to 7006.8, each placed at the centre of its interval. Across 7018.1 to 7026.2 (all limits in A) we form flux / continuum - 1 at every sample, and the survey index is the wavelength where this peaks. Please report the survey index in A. 7023.76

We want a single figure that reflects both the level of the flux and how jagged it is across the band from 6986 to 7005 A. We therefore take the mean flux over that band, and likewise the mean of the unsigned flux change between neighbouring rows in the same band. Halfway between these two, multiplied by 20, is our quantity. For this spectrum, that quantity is 222.0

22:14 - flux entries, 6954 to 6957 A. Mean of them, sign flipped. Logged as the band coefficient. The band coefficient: -22.0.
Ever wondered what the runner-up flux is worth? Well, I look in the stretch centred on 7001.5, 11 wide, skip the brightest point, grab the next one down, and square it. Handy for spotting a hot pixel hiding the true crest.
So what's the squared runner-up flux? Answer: 502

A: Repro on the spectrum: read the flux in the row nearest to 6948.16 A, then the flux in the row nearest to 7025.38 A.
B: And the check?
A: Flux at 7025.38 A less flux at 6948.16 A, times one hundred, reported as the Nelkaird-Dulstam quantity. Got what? 72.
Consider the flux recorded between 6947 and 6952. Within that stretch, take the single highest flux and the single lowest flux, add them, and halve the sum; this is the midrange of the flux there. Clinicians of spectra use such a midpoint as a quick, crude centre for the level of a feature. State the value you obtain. 21.6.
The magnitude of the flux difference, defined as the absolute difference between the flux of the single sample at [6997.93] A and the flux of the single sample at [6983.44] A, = 0.61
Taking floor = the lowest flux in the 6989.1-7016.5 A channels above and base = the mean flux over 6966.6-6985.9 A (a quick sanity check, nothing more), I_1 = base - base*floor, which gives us -440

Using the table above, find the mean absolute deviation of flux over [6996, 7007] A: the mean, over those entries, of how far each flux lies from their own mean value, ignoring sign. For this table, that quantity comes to 0.20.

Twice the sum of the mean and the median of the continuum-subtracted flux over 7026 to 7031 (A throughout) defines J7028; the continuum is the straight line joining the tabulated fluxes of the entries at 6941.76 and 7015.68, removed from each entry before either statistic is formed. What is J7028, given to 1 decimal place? -2.9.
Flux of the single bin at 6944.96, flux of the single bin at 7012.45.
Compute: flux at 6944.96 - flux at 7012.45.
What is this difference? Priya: -0.50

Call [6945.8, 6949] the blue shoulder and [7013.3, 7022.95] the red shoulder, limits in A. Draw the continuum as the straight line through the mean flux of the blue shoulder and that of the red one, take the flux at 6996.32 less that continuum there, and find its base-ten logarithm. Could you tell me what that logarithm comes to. -0.5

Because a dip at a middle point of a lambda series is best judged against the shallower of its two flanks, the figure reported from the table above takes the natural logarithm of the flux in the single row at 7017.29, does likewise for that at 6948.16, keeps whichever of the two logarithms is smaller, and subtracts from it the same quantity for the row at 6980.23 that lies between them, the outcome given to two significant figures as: -0.028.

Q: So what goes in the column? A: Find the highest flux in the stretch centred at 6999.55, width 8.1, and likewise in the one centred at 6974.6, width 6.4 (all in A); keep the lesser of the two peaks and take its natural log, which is 3.091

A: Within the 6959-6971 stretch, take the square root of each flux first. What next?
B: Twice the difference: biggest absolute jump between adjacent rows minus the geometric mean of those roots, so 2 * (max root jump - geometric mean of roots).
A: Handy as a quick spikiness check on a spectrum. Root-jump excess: -9.08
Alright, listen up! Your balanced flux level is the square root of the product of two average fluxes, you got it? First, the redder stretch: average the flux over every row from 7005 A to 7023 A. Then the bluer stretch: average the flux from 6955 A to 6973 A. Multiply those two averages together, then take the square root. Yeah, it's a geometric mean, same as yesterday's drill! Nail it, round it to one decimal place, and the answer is 21.7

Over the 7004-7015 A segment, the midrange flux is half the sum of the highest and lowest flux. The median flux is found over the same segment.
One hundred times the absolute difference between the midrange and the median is 13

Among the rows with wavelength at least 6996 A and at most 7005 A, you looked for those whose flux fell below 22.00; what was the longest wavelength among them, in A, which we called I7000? 7004.38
